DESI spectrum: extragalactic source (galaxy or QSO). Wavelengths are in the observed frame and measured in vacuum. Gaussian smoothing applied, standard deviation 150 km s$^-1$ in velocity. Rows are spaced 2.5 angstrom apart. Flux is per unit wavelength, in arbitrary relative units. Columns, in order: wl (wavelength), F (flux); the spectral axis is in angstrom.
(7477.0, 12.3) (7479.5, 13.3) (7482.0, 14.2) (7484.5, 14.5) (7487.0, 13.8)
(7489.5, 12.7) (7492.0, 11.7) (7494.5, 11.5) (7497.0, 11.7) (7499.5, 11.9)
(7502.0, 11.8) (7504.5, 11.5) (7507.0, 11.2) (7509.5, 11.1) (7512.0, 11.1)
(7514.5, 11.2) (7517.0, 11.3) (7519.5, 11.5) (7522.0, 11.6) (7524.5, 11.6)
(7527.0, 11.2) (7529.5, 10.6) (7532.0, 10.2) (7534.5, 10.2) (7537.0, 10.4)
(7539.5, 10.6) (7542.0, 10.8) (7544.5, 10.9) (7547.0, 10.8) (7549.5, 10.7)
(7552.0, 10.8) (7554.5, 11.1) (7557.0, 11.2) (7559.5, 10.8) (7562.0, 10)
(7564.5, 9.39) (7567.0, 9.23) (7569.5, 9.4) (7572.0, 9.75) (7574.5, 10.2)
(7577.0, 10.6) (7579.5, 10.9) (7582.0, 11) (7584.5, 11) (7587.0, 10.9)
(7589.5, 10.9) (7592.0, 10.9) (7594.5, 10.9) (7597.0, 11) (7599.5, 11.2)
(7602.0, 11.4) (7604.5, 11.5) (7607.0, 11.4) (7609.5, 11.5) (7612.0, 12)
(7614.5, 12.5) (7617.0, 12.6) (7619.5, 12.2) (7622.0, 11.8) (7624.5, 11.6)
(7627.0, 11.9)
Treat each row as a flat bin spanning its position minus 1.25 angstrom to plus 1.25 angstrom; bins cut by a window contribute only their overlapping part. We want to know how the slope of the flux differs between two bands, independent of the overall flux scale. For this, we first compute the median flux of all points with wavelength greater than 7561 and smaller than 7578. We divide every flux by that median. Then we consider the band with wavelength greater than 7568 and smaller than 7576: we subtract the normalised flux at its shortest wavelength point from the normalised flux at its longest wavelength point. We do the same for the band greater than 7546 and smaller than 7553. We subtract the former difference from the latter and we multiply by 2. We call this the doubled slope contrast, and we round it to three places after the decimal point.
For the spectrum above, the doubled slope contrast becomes -0.164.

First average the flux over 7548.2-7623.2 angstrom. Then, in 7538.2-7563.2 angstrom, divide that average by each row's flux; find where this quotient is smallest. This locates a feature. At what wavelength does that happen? 7557.0 angstrom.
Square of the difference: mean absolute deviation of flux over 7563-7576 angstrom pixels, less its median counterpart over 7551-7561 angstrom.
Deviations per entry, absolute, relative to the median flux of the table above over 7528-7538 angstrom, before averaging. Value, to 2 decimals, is 0.00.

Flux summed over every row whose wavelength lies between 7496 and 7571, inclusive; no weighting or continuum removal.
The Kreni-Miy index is 326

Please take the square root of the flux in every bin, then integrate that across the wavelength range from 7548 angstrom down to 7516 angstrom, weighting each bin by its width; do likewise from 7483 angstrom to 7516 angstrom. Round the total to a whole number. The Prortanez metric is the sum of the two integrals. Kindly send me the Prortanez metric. 220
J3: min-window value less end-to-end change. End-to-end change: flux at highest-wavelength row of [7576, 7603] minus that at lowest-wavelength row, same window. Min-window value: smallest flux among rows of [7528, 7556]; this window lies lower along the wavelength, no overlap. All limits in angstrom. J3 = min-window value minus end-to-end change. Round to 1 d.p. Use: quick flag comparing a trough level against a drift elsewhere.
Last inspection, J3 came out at 9.4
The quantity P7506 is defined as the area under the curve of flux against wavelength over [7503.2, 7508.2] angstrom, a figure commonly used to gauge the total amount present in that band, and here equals 57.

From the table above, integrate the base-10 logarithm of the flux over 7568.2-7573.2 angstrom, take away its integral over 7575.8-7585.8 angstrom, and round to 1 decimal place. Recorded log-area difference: -5.5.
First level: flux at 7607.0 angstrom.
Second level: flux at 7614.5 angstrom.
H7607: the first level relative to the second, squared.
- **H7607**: 0.83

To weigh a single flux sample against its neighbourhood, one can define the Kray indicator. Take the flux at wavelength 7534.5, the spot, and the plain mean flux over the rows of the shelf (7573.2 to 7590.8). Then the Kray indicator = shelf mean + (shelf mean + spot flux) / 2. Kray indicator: 21.3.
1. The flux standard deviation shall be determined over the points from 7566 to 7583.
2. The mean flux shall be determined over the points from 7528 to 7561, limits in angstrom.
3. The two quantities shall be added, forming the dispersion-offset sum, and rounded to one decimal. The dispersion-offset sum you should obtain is 11.4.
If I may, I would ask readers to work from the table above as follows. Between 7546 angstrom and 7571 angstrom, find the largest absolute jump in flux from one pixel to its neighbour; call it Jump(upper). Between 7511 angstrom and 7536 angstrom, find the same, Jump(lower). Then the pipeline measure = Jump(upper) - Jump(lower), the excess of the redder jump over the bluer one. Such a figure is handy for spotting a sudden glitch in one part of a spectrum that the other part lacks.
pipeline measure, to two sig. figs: 0.20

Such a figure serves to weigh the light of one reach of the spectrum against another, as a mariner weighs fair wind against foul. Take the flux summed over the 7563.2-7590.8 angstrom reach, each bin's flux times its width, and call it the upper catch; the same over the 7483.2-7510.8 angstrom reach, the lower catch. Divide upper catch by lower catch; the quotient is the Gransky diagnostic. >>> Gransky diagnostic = 0.85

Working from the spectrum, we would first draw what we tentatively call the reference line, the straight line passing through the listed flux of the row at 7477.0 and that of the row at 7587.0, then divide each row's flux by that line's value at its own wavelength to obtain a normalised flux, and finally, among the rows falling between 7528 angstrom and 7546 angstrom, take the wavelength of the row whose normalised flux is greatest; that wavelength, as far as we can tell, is 7544.5 angstrom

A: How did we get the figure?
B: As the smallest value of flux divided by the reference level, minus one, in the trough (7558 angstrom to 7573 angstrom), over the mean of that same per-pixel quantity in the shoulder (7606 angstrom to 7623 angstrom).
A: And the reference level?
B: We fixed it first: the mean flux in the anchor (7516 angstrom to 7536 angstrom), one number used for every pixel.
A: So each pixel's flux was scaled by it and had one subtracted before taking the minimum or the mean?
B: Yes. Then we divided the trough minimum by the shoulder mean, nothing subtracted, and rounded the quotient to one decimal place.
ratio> -1.8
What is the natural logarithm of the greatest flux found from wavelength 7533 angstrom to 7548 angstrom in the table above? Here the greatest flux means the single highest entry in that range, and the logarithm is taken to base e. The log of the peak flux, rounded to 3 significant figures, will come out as 2.39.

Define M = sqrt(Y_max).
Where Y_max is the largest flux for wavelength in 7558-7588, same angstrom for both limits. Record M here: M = 3.32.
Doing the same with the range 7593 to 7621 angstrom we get 3.55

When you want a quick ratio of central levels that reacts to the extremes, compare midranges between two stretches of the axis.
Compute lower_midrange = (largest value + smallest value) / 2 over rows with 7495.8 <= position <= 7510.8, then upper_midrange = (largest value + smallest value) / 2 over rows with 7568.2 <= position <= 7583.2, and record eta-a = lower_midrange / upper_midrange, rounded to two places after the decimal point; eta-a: 1.13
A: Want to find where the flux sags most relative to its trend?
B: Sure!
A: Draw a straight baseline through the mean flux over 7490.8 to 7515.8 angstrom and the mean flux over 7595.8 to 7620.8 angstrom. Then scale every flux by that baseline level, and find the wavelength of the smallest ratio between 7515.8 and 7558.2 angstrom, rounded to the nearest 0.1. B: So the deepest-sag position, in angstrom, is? 7534.5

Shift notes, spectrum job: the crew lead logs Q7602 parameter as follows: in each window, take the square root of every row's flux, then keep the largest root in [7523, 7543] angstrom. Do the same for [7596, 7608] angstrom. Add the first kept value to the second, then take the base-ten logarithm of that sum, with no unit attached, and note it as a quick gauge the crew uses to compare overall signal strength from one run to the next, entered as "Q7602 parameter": 0.832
